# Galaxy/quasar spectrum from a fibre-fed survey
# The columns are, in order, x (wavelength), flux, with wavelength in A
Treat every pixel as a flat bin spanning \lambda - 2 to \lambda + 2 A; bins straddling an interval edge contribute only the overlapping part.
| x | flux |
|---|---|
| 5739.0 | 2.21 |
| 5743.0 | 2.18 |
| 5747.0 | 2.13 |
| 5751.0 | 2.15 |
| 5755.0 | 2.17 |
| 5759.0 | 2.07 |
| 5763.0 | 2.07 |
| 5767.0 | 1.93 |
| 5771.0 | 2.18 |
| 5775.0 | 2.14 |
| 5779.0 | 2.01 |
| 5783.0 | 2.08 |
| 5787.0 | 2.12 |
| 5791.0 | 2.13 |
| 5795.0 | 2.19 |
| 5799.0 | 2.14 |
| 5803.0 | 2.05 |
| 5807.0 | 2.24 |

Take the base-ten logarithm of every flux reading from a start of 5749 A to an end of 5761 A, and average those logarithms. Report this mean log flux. 0.328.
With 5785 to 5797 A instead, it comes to 0.332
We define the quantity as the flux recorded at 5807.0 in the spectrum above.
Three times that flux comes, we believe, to 6.72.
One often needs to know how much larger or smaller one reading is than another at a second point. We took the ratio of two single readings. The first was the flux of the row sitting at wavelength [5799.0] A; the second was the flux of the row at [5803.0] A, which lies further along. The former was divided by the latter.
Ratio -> 1.04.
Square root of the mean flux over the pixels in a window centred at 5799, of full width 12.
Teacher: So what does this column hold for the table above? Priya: 1.46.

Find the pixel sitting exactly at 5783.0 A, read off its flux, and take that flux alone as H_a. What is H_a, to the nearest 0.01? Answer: 2.08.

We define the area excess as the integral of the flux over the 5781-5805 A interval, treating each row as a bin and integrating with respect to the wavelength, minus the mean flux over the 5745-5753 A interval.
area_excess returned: 49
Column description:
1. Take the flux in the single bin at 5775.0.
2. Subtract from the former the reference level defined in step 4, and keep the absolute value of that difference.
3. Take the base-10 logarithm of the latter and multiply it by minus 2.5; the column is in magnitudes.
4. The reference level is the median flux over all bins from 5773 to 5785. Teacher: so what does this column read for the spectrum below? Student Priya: 3.1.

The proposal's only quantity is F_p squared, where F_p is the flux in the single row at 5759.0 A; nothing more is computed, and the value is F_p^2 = 4.3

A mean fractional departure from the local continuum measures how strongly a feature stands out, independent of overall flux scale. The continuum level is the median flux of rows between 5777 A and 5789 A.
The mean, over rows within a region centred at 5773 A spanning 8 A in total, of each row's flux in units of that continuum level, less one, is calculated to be 0.038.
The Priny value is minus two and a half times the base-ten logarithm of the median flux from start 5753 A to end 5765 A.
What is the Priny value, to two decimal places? -0.79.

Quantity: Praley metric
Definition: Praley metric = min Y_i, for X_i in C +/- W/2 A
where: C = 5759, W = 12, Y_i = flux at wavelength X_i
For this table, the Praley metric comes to 2.07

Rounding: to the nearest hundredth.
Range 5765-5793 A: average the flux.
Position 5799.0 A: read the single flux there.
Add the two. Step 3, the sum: 4.22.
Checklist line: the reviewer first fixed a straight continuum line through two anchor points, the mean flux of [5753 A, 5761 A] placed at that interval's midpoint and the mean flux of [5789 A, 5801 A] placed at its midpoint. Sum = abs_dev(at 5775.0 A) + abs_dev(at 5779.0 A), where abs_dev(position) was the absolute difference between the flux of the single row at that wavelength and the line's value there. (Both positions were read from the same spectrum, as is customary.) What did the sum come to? 0.13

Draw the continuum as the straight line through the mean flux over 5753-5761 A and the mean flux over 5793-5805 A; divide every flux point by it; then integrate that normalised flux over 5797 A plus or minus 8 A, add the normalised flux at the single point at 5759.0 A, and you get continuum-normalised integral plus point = 17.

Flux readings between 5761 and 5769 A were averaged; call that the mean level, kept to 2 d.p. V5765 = 2.00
